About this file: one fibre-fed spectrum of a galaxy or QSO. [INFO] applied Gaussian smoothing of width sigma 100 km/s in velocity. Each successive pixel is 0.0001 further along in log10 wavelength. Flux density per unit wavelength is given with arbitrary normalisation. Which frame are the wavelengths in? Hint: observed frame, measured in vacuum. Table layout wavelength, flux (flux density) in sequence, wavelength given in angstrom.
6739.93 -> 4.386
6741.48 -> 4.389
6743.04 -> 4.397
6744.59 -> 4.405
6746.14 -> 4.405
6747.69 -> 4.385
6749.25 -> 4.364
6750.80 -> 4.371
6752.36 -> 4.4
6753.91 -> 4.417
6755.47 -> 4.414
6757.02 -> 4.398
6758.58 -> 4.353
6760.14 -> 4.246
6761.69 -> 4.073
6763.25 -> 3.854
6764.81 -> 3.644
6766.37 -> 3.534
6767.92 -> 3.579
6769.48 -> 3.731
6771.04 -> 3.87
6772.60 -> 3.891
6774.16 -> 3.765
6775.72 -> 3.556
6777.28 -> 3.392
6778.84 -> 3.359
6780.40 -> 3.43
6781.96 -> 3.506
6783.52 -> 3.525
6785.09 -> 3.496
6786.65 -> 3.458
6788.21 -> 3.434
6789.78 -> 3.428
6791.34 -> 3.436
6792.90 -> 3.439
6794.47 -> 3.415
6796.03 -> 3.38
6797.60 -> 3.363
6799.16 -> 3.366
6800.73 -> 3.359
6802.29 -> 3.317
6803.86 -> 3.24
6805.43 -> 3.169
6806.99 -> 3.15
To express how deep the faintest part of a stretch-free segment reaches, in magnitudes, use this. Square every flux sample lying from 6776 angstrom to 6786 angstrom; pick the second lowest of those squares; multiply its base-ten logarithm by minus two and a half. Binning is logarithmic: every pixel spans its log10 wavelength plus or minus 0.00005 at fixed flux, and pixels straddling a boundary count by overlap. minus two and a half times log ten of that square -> -2.65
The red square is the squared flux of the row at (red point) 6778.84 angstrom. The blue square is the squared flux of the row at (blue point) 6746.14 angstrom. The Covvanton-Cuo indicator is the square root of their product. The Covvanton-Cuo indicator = 14.8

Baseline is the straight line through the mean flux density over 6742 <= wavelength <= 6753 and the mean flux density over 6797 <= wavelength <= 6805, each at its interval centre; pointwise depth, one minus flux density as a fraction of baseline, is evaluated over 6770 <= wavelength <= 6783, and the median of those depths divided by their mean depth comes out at 1.09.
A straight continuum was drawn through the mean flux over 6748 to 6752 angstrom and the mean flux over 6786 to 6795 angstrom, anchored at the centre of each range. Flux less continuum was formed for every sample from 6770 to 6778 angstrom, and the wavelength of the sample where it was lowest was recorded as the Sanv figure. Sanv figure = 6777.28 angstrom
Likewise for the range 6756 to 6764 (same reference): 6763.25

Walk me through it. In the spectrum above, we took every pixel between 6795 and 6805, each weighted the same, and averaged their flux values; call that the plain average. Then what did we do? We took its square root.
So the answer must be 1.83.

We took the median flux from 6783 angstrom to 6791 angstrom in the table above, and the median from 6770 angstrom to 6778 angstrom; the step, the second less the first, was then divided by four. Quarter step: 0.08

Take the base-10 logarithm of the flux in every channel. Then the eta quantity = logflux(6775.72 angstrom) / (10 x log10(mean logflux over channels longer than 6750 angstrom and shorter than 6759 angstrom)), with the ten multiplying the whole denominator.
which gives -0.29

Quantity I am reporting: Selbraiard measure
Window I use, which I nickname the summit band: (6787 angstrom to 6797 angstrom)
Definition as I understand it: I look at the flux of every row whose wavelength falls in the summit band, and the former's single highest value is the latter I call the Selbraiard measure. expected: 3.439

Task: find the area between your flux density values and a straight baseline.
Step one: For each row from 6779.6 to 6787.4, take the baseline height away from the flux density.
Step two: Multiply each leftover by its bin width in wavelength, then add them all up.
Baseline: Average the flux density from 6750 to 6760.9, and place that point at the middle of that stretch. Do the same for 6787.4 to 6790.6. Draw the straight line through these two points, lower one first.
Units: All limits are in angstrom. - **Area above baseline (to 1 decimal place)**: -0.8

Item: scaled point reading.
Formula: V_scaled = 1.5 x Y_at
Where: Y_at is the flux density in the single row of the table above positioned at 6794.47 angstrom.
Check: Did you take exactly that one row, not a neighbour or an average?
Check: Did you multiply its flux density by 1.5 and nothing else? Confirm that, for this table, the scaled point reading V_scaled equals 5.12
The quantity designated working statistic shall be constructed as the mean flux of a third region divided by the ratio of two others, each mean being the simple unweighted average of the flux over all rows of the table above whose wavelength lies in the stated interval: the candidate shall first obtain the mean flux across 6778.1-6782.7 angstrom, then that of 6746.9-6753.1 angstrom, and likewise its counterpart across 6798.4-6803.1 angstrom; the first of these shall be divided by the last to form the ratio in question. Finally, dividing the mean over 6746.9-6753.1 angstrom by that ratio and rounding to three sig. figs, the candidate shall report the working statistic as 4.27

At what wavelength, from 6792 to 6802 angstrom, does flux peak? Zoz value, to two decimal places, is 6792.90 angstrom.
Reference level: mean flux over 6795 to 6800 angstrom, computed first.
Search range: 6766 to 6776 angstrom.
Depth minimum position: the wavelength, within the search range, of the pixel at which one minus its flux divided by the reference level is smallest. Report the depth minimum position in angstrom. 6772.60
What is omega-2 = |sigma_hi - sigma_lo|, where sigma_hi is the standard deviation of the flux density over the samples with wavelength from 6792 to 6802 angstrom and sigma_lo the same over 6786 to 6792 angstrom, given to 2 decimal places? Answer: 0.02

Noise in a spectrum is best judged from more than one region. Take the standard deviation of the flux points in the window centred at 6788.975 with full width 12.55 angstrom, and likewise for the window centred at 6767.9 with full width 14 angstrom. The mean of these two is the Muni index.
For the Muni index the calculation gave 0.10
